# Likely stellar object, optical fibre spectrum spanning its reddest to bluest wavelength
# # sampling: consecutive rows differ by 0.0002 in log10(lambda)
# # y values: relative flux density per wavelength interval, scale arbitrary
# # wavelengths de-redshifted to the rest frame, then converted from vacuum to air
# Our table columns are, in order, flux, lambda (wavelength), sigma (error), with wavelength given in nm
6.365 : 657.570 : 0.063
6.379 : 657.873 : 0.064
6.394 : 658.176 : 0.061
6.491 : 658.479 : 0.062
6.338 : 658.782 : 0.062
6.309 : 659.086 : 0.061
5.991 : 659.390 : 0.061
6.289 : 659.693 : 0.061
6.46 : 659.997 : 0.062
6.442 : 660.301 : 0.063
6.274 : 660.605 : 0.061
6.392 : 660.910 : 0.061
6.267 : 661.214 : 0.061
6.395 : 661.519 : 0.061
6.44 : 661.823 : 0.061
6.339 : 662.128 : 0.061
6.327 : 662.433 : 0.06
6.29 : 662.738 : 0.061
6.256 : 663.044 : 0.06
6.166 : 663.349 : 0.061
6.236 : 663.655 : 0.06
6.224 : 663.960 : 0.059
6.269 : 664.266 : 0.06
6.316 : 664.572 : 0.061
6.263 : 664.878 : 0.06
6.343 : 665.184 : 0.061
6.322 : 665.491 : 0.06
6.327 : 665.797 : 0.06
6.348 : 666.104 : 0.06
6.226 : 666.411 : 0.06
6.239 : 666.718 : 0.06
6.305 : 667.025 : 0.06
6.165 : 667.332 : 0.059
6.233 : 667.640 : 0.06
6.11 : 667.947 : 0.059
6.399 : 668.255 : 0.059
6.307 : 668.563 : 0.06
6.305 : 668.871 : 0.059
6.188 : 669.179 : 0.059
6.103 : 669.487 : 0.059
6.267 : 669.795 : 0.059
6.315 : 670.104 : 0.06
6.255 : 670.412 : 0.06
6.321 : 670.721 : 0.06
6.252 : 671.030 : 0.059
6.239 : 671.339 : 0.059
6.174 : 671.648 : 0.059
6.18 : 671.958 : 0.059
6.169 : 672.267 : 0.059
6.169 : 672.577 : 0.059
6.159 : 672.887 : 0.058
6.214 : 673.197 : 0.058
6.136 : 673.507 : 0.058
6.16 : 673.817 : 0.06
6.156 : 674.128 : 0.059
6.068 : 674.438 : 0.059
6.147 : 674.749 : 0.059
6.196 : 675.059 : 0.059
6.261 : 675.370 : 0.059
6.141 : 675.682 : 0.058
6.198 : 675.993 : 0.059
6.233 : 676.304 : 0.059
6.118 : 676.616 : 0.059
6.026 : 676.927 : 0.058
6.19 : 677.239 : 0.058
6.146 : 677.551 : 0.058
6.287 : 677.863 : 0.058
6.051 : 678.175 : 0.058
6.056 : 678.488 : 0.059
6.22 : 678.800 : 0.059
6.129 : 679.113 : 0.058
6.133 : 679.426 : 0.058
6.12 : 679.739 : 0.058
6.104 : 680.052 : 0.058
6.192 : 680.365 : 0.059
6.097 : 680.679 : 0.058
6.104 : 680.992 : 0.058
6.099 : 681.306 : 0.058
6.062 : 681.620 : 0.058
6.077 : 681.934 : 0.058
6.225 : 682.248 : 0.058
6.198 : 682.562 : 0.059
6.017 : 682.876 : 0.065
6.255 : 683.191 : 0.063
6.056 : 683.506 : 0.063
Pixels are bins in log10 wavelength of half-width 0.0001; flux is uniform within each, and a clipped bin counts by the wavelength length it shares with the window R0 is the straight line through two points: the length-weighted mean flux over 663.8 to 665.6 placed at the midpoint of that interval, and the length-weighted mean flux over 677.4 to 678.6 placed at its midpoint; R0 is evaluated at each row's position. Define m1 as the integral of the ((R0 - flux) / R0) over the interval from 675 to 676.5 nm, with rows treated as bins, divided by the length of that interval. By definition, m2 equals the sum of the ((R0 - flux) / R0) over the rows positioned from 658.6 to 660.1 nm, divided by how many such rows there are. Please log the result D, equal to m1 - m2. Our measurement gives -0.018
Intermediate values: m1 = -0.0068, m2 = 0.012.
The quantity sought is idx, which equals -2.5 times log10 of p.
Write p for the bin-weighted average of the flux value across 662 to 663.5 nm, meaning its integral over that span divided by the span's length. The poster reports -1.99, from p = 6.27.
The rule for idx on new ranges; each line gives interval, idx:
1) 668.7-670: -1.98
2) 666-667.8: -1.99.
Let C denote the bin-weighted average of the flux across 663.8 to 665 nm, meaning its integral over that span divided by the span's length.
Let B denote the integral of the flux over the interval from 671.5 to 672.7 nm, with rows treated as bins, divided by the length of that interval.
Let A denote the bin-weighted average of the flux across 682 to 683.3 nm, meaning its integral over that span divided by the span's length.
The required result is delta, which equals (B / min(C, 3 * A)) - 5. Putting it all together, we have -4.02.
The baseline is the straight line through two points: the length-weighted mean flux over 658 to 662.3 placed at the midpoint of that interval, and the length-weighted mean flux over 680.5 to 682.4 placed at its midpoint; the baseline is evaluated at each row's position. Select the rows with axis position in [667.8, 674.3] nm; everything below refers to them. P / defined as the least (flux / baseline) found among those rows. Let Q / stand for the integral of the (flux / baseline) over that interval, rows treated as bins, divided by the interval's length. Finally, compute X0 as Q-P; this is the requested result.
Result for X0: 0.023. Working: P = 0.9762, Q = 1.00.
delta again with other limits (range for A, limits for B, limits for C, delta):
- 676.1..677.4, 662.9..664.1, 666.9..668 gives -4.00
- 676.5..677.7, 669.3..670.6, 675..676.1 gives -3.99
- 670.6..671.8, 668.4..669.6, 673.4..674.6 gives -3.98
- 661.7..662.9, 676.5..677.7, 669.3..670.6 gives -4.02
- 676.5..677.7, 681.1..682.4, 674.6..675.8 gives -4.01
